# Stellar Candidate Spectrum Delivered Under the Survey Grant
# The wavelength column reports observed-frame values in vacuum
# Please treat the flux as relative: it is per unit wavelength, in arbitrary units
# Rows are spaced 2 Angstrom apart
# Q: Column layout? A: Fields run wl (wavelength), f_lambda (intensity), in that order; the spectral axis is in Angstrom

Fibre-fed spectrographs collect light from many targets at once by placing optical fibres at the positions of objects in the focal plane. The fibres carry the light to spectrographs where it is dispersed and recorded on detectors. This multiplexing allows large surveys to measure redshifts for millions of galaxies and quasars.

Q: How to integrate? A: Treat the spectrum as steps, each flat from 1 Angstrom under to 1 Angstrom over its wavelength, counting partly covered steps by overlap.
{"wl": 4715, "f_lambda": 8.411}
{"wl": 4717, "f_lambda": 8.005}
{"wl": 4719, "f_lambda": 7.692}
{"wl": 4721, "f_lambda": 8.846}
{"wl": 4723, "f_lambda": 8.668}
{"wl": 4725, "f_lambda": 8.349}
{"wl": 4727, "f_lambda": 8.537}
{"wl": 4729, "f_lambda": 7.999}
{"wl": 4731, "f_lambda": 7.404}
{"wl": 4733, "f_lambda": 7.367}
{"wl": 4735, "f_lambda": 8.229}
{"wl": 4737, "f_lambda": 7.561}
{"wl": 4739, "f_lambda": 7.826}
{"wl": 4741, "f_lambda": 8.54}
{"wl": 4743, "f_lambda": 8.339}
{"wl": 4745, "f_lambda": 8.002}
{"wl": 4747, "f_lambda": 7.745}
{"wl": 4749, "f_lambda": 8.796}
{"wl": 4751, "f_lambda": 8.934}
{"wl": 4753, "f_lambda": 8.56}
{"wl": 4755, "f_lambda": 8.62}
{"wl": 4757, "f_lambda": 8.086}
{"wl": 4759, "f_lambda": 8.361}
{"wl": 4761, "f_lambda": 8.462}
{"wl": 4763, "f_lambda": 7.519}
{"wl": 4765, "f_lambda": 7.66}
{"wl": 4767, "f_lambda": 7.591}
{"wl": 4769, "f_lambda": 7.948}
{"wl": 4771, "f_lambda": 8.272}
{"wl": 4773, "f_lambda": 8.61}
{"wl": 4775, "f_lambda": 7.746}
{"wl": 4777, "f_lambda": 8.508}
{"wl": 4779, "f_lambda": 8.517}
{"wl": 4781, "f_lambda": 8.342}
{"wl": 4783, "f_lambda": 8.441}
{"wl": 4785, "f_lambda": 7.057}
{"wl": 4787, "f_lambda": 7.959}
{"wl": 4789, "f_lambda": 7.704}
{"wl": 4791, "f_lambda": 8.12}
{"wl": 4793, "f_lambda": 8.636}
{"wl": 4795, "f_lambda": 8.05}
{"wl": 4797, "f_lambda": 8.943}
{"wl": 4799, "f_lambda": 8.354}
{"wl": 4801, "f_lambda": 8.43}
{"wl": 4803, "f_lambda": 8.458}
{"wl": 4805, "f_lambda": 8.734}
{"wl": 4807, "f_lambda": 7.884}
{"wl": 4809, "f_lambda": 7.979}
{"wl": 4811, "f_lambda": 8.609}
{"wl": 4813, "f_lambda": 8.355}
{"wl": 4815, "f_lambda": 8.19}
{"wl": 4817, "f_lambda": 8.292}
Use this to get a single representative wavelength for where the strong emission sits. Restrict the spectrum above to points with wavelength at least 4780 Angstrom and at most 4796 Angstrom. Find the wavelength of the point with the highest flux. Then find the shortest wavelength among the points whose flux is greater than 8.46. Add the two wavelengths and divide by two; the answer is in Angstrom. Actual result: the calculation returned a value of 4793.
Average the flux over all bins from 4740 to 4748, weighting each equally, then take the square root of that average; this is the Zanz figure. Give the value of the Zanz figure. 2.86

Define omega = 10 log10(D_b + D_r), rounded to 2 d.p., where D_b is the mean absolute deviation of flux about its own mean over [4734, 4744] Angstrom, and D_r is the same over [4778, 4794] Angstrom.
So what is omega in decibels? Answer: -1.44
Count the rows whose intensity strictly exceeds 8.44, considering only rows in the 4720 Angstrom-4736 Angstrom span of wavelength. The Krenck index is 3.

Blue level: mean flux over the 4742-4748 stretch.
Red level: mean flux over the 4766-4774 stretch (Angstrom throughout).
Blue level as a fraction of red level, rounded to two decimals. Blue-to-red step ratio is 0.99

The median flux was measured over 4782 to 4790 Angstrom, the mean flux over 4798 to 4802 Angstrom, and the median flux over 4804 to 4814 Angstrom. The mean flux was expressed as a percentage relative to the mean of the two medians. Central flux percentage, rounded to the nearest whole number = 104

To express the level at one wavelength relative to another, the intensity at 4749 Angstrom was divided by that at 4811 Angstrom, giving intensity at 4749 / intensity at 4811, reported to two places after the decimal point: 1.02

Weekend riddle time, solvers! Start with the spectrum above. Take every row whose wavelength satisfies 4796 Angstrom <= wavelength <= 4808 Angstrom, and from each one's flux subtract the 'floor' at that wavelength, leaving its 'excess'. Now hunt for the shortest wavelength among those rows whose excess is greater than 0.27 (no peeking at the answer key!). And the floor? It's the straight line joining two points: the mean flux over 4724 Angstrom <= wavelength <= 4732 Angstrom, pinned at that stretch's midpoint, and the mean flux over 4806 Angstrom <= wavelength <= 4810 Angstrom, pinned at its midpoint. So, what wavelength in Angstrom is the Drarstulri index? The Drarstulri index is 4797 Angstrom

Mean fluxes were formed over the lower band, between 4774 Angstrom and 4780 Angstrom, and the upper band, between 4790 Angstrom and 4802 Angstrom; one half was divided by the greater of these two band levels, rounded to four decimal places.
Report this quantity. 0.0594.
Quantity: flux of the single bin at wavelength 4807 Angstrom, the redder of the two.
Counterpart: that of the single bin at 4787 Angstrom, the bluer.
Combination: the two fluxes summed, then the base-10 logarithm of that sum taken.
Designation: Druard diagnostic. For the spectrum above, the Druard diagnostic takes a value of 1.20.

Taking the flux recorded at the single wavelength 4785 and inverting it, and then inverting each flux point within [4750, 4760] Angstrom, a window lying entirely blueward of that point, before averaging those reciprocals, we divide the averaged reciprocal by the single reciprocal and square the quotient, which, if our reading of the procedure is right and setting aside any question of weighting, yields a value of 0.69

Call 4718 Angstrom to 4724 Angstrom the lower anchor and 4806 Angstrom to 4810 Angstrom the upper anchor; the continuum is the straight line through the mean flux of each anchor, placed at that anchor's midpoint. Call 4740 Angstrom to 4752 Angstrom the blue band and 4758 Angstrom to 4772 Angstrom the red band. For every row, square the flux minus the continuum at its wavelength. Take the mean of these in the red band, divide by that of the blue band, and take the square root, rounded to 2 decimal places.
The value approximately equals 0.92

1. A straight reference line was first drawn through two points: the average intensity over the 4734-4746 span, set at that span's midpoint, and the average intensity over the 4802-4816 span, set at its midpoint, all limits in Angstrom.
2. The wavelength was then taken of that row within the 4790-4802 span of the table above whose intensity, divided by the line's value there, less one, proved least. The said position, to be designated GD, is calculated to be 4795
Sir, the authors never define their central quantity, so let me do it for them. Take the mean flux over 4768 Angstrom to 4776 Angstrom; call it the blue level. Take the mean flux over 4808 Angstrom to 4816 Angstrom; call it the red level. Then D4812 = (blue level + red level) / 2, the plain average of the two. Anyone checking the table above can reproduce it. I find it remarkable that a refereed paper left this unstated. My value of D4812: 8.21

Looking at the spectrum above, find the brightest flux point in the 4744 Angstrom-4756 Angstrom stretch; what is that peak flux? 8.934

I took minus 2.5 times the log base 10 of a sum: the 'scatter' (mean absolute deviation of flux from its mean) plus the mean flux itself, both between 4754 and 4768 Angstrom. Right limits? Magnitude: -2.315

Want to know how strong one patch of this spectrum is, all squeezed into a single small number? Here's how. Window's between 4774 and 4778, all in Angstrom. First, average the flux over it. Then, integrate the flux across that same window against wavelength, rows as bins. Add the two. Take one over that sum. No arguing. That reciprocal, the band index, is 0.0246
